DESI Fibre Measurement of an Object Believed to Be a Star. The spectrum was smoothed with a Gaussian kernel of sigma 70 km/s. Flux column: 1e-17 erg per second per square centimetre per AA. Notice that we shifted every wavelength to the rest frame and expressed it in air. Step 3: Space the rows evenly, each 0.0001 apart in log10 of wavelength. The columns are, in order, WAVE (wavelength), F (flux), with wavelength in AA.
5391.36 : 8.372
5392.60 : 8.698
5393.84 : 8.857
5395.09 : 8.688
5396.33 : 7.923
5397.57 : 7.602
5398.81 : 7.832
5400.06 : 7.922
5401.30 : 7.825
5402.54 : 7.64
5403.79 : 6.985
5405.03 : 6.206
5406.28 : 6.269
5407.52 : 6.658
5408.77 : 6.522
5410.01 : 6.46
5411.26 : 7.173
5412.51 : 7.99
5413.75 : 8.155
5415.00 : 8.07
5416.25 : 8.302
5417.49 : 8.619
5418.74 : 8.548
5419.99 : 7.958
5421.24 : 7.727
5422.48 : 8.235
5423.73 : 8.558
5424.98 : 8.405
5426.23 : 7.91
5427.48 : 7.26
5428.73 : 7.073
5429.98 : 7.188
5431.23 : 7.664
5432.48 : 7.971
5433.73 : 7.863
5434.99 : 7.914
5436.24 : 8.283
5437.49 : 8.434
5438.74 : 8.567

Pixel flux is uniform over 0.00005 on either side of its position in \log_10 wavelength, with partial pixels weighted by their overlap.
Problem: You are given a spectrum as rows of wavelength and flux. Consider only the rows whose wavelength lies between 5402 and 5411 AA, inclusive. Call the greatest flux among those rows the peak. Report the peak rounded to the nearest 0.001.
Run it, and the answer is 7.640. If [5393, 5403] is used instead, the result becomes 8.857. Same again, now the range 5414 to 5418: 8.619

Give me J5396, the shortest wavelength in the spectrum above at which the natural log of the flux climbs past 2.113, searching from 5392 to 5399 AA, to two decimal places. 5392.60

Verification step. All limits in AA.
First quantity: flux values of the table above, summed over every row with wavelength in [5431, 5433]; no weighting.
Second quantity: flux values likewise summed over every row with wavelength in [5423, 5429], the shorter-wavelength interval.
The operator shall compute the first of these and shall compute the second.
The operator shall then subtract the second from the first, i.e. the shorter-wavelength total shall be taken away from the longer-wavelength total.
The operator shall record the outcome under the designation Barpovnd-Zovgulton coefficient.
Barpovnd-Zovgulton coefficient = -24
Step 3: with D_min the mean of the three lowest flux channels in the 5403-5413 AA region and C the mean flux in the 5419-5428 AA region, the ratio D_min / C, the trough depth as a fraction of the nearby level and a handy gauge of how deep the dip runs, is 0.79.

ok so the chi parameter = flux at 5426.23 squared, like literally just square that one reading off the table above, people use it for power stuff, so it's 63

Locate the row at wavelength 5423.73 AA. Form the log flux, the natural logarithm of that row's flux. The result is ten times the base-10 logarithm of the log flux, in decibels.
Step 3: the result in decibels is 3.32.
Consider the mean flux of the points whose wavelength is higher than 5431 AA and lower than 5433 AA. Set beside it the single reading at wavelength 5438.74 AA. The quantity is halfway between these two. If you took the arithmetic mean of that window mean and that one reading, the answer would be 8.2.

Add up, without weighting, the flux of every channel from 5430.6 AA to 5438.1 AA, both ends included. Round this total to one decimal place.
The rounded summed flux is 48.1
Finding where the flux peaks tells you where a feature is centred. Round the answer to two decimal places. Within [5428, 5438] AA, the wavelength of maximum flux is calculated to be 5437.49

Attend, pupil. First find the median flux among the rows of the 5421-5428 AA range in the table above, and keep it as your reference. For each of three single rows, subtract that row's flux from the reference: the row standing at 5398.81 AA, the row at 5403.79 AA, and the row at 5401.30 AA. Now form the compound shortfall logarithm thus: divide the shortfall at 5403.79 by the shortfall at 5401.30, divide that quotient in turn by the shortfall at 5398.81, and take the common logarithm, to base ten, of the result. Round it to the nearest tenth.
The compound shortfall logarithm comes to 1.3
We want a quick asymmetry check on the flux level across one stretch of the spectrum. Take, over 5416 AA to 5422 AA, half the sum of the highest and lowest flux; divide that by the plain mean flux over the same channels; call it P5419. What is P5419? 0.99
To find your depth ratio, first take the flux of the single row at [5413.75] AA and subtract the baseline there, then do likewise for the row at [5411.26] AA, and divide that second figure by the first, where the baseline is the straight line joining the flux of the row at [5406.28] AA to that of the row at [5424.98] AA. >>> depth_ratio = 0.3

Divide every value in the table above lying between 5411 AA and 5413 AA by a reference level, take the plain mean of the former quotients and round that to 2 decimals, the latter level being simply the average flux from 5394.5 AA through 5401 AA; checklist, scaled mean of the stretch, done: 0.95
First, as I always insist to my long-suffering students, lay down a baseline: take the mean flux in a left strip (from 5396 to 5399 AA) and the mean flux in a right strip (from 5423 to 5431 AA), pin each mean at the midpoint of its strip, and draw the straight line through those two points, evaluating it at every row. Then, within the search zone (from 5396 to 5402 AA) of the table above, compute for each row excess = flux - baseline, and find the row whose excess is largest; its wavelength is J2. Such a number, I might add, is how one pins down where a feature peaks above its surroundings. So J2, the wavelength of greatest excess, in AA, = 5400.06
